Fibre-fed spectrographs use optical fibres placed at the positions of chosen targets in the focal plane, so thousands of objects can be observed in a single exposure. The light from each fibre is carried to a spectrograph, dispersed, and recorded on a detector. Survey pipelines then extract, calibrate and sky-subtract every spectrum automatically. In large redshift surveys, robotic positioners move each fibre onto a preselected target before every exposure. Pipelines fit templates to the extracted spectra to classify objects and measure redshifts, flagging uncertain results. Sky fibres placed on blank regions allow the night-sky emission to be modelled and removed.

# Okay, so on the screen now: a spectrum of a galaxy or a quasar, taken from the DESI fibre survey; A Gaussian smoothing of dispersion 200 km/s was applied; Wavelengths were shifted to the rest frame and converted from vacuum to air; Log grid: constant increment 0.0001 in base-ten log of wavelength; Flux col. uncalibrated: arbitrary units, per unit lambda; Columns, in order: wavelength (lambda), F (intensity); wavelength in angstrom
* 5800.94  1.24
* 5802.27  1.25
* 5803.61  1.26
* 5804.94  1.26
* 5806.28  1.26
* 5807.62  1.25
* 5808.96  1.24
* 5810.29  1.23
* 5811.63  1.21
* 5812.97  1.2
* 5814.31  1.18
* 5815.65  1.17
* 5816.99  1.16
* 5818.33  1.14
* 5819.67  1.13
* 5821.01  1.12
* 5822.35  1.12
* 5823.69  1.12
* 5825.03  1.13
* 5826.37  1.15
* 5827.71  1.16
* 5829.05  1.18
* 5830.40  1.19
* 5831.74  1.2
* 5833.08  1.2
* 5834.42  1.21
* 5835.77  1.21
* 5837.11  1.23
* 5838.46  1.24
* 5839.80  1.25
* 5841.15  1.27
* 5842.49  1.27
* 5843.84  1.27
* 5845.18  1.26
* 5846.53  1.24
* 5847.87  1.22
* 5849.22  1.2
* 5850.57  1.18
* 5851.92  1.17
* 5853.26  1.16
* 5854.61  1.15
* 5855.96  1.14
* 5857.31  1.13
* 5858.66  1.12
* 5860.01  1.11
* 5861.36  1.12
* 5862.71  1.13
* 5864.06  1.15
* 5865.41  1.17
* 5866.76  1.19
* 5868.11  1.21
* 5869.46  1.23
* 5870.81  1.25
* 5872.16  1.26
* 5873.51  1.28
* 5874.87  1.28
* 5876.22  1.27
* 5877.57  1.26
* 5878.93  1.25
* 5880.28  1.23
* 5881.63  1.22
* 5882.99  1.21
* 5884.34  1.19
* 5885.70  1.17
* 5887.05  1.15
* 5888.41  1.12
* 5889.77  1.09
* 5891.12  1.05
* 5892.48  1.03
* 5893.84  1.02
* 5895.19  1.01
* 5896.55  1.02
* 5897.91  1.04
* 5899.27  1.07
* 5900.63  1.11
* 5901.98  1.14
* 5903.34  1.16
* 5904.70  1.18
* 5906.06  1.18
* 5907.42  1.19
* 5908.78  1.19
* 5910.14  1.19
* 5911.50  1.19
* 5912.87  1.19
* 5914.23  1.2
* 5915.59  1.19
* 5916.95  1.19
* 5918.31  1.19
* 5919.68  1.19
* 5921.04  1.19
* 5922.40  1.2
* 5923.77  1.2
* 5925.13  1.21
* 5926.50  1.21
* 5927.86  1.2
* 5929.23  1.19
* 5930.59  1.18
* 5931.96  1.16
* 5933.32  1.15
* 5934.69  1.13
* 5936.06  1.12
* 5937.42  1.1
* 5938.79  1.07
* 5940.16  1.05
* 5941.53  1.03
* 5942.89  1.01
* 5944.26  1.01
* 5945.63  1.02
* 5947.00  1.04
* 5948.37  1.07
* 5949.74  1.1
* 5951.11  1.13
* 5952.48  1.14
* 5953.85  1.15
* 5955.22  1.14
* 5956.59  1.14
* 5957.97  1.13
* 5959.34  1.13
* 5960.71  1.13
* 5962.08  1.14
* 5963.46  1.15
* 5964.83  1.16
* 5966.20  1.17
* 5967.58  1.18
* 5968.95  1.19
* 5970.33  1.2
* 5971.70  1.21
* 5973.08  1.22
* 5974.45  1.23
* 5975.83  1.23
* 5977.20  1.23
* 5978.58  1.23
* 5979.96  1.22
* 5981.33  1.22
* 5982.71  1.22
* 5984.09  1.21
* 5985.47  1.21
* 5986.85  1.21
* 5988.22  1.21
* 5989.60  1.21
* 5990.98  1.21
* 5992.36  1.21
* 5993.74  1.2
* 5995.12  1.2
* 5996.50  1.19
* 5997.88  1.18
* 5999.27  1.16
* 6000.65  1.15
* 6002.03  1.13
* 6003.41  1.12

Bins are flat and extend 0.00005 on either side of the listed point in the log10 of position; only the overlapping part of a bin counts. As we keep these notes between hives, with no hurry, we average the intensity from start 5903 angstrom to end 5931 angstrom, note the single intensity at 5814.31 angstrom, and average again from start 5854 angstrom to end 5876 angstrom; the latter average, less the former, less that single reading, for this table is -1.19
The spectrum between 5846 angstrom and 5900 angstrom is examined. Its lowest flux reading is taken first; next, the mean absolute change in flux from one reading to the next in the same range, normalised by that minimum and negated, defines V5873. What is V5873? -0.016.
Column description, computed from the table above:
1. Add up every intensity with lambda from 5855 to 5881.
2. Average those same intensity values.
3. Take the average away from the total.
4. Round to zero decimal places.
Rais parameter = 22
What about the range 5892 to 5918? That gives 20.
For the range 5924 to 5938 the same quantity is 10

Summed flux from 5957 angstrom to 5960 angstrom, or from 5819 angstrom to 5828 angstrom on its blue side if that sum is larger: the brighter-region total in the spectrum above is 7.9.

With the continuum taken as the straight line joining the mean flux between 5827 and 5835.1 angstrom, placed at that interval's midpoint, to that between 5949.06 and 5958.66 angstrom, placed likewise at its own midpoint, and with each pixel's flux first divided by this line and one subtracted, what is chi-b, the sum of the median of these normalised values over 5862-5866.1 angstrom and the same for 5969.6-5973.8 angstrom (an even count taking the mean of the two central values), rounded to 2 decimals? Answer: 0.06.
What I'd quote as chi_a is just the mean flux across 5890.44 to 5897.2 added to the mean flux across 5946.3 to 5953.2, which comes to 2.12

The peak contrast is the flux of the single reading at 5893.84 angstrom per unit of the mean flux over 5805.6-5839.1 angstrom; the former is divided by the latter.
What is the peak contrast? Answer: 0.86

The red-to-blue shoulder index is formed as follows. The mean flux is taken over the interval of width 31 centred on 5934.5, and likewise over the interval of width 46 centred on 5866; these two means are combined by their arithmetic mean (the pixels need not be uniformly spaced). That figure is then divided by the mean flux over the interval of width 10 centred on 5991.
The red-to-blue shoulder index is 0.96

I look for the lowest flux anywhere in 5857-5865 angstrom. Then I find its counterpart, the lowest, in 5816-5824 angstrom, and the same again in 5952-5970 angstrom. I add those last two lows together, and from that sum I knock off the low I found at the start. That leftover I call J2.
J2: 1.14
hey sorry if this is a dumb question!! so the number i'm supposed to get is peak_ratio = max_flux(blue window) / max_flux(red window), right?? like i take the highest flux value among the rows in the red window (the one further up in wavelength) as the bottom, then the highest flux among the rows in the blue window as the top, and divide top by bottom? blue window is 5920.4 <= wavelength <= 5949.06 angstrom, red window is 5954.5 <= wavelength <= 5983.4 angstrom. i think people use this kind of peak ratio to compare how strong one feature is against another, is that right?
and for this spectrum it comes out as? 0.98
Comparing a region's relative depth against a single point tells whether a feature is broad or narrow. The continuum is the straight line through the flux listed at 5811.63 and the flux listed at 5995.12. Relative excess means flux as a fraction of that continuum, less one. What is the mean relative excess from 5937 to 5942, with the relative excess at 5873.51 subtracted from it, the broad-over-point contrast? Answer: -0.18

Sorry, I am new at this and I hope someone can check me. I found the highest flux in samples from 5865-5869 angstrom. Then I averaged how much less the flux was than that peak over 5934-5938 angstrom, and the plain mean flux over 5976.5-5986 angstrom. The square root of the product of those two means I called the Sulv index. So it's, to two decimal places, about 0.34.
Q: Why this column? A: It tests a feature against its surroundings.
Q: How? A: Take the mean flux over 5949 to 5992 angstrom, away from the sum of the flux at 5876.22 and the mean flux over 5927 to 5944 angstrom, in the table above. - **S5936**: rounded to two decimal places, 1.20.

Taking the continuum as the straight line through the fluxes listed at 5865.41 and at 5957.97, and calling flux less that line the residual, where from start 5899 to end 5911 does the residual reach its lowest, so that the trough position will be 5899.27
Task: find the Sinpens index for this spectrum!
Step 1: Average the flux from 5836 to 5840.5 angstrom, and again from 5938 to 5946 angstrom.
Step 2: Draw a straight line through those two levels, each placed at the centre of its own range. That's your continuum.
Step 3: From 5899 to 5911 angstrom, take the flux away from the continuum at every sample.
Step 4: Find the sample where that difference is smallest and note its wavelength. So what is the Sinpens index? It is 5910.14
